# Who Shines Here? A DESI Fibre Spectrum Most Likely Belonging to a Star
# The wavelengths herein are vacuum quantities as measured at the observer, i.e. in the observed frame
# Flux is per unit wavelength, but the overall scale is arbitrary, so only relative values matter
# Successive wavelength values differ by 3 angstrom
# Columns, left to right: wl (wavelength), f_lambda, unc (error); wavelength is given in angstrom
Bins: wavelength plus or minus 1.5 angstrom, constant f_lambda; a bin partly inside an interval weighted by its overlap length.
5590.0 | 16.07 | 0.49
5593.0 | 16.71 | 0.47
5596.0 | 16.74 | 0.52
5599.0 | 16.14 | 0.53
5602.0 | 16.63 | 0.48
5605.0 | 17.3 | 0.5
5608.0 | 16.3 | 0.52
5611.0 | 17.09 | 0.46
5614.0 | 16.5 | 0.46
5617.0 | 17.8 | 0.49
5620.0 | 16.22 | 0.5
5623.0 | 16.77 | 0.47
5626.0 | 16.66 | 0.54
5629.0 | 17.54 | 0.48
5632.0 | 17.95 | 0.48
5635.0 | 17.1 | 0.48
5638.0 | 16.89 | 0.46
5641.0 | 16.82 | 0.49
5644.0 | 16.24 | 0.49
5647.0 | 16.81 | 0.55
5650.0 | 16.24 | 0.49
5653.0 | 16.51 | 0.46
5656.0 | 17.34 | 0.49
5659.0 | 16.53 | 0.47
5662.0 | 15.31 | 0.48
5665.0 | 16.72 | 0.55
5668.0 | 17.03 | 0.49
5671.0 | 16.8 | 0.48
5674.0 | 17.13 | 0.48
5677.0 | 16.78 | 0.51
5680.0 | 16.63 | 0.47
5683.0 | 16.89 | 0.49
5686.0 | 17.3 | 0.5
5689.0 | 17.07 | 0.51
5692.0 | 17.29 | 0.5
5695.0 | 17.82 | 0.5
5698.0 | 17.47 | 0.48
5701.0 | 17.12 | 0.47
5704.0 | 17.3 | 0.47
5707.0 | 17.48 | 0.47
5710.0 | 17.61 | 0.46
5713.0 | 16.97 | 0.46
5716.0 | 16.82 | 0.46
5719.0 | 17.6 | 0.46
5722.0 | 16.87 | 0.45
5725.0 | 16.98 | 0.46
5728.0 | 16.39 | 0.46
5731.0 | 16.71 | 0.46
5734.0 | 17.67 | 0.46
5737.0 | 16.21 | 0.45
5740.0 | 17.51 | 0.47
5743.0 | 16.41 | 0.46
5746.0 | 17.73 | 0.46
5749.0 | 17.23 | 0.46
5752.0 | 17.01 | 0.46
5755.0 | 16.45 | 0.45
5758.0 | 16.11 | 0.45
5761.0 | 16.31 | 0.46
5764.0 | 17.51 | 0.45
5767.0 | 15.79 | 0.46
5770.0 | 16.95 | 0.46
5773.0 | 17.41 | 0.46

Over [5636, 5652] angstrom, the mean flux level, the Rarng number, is 16.6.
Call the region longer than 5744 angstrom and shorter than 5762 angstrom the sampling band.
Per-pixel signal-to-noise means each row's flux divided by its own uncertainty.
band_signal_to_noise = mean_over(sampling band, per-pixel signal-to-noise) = 36.8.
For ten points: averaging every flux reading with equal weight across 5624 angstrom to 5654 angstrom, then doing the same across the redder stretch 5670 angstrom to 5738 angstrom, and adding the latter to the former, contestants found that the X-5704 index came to 34.0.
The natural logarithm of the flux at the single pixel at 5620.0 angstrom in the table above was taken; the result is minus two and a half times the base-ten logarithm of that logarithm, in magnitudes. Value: -1.11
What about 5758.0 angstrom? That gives -1.11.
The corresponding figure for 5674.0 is -1.13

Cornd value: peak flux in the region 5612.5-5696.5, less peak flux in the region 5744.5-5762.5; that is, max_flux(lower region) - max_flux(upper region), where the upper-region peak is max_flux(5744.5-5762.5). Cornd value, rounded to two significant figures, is 0.22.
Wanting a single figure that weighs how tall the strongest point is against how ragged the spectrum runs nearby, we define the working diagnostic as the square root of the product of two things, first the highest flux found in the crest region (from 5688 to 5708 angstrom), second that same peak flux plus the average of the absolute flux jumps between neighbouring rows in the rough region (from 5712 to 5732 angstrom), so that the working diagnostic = 18.0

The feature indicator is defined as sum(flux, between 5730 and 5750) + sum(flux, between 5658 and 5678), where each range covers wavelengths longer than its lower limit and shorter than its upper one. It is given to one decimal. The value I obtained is 235.8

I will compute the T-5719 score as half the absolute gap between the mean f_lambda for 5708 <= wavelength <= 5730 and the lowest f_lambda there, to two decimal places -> 0.32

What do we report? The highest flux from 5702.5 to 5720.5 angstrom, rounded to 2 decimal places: 17.61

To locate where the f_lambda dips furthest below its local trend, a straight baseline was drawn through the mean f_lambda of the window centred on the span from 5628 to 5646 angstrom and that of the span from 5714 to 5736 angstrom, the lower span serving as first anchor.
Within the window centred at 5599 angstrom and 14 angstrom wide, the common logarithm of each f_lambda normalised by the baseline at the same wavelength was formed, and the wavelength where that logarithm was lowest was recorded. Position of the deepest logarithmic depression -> 5599.0 angstrom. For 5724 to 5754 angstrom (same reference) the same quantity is 5737.0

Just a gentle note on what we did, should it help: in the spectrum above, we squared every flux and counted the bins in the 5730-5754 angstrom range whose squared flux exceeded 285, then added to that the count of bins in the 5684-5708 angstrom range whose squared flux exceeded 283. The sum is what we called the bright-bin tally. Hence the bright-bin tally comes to 13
